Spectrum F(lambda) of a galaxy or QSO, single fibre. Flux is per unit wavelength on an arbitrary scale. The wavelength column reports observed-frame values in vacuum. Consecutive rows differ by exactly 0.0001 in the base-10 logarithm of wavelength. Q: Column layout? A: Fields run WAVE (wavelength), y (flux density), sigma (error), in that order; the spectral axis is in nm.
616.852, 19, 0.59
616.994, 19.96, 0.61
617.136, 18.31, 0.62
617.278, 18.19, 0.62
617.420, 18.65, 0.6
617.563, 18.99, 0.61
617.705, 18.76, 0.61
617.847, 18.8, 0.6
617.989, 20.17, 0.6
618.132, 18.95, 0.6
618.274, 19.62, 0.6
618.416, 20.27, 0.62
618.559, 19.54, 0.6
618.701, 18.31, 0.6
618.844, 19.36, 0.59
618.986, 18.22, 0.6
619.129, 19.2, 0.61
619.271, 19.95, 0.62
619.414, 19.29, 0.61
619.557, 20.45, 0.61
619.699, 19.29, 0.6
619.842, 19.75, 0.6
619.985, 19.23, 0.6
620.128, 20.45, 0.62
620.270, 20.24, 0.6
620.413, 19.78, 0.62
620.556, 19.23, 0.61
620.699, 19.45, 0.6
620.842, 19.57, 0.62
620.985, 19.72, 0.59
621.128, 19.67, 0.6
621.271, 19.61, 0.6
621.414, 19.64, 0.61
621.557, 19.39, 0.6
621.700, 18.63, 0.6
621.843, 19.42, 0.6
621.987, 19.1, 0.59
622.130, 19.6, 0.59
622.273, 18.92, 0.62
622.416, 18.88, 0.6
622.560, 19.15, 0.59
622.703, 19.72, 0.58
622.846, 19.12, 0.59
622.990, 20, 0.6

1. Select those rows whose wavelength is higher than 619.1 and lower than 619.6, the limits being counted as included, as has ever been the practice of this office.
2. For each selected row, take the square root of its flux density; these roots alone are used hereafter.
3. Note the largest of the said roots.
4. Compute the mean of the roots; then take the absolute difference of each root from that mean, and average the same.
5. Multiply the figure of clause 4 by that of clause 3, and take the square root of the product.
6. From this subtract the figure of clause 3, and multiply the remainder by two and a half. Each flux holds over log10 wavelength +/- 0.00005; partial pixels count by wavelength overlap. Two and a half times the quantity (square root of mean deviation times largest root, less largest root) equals -10.1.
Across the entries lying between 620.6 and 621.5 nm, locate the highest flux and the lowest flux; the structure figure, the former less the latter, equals 0.27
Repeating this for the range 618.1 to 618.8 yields 1.96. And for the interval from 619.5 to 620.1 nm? 1.22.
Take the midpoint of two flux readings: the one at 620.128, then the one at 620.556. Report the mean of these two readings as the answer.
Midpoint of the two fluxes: 19.8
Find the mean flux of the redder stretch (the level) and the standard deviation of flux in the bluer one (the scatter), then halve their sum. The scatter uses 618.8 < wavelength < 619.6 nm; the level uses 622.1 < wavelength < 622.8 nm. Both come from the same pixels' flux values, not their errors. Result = 10.0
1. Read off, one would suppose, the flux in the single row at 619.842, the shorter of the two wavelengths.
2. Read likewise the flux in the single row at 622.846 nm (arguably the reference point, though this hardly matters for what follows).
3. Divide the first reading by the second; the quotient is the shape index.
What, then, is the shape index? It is 1.03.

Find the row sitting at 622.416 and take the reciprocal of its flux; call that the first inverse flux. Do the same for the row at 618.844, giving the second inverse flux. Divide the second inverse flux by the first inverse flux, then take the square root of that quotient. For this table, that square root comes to 0.99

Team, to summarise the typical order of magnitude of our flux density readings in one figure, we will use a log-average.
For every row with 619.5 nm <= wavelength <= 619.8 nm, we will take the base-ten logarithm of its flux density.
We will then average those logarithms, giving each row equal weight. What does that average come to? 1.30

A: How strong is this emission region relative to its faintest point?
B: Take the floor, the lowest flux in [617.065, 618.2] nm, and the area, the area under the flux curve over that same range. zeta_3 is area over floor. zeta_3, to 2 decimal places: 1.18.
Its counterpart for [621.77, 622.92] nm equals 1.17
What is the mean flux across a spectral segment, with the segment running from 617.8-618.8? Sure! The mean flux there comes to 19.4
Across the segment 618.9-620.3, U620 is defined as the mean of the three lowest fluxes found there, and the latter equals 18.9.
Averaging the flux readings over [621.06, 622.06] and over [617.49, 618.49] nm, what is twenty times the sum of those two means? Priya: 774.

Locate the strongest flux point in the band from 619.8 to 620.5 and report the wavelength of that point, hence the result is 620.128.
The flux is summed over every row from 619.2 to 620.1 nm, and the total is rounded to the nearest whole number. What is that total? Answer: 118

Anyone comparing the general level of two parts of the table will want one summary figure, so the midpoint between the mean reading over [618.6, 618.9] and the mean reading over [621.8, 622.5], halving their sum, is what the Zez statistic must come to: 19.0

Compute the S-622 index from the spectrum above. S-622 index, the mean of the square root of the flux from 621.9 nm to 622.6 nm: 4.37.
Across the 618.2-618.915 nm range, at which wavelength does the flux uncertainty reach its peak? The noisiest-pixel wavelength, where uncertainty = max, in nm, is 618.416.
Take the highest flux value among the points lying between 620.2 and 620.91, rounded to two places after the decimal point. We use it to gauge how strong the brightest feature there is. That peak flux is 20.24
